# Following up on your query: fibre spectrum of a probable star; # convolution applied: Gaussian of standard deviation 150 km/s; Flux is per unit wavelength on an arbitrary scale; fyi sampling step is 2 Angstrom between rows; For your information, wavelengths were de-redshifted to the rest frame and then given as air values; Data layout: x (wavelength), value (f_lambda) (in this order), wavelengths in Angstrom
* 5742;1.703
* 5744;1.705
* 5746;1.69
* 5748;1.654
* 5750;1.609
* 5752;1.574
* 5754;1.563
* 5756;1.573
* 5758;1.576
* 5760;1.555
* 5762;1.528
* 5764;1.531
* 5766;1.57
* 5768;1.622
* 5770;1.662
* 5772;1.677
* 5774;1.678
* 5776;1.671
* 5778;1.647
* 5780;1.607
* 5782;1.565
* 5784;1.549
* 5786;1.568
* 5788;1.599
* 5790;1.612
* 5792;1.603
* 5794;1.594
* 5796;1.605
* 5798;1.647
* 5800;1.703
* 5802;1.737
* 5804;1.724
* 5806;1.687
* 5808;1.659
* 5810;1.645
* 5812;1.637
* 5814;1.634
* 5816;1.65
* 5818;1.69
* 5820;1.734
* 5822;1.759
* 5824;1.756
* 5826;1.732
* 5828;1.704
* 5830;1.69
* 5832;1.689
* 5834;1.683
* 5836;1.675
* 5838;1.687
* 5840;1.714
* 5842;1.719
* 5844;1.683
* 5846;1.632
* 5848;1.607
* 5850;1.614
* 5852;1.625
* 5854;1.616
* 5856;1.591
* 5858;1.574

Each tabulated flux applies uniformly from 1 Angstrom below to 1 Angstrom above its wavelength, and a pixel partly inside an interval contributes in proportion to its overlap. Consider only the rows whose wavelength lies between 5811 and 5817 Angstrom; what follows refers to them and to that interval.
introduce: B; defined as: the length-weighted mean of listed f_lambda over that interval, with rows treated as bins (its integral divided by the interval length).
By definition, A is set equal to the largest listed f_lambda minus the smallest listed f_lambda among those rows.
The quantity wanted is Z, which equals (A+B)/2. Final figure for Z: 0.828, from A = 0.016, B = 1.64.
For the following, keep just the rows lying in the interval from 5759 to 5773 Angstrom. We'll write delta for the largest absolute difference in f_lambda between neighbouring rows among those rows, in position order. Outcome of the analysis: 0.052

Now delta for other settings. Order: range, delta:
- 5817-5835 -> 0.044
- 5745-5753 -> 0.045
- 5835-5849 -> 0.051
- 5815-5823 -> 0.044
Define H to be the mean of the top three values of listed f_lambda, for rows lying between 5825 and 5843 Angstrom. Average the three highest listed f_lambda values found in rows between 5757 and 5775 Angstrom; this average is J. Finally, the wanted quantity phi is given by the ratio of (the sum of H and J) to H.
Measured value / 1.97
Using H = 1.72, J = 1.67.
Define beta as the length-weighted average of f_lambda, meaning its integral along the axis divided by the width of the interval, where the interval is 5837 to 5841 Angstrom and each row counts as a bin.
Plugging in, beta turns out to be 1.70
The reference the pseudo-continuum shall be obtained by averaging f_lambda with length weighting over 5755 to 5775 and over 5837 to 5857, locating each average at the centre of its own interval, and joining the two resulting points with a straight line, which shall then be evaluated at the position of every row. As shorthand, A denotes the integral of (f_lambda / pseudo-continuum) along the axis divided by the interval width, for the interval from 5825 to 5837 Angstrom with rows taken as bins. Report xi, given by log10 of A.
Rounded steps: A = 1.03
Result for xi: 0.015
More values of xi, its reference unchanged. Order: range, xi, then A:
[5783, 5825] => 0.009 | 1.02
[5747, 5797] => -0.001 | 1.00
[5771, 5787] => 0.004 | 1.01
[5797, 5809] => 0.019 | 1.04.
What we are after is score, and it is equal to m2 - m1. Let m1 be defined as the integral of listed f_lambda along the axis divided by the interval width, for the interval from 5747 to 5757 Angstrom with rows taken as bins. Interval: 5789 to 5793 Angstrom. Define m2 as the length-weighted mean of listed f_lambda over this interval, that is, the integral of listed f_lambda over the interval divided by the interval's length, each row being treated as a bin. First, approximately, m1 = 1.59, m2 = 1.61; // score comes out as 0.013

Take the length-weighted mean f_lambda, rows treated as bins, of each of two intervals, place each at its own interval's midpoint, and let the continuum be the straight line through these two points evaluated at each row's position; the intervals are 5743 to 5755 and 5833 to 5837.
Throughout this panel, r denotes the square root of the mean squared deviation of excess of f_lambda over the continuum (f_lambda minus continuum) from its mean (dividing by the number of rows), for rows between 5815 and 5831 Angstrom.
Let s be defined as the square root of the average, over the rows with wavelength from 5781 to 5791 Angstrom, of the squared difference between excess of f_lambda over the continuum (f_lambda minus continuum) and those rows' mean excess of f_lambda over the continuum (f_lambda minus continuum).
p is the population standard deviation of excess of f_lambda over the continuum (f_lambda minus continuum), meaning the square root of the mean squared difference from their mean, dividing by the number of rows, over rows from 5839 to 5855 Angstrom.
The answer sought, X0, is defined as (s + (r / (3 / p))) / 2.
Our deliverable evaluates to 0.011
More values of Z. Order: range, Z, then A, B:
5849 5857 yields 0.823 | 0.034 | 1.61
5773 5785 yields 0.874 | 0.129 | 1.62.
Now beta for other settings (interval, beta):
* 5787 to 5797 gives 1.60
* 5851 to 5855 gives 1.62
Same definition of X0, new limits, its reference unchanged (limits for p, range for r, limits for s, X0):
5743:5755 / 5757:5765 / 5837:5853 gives 0.023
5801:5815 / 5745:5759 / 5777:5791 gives 0.016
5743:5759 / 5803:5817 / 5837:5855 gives 0.023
